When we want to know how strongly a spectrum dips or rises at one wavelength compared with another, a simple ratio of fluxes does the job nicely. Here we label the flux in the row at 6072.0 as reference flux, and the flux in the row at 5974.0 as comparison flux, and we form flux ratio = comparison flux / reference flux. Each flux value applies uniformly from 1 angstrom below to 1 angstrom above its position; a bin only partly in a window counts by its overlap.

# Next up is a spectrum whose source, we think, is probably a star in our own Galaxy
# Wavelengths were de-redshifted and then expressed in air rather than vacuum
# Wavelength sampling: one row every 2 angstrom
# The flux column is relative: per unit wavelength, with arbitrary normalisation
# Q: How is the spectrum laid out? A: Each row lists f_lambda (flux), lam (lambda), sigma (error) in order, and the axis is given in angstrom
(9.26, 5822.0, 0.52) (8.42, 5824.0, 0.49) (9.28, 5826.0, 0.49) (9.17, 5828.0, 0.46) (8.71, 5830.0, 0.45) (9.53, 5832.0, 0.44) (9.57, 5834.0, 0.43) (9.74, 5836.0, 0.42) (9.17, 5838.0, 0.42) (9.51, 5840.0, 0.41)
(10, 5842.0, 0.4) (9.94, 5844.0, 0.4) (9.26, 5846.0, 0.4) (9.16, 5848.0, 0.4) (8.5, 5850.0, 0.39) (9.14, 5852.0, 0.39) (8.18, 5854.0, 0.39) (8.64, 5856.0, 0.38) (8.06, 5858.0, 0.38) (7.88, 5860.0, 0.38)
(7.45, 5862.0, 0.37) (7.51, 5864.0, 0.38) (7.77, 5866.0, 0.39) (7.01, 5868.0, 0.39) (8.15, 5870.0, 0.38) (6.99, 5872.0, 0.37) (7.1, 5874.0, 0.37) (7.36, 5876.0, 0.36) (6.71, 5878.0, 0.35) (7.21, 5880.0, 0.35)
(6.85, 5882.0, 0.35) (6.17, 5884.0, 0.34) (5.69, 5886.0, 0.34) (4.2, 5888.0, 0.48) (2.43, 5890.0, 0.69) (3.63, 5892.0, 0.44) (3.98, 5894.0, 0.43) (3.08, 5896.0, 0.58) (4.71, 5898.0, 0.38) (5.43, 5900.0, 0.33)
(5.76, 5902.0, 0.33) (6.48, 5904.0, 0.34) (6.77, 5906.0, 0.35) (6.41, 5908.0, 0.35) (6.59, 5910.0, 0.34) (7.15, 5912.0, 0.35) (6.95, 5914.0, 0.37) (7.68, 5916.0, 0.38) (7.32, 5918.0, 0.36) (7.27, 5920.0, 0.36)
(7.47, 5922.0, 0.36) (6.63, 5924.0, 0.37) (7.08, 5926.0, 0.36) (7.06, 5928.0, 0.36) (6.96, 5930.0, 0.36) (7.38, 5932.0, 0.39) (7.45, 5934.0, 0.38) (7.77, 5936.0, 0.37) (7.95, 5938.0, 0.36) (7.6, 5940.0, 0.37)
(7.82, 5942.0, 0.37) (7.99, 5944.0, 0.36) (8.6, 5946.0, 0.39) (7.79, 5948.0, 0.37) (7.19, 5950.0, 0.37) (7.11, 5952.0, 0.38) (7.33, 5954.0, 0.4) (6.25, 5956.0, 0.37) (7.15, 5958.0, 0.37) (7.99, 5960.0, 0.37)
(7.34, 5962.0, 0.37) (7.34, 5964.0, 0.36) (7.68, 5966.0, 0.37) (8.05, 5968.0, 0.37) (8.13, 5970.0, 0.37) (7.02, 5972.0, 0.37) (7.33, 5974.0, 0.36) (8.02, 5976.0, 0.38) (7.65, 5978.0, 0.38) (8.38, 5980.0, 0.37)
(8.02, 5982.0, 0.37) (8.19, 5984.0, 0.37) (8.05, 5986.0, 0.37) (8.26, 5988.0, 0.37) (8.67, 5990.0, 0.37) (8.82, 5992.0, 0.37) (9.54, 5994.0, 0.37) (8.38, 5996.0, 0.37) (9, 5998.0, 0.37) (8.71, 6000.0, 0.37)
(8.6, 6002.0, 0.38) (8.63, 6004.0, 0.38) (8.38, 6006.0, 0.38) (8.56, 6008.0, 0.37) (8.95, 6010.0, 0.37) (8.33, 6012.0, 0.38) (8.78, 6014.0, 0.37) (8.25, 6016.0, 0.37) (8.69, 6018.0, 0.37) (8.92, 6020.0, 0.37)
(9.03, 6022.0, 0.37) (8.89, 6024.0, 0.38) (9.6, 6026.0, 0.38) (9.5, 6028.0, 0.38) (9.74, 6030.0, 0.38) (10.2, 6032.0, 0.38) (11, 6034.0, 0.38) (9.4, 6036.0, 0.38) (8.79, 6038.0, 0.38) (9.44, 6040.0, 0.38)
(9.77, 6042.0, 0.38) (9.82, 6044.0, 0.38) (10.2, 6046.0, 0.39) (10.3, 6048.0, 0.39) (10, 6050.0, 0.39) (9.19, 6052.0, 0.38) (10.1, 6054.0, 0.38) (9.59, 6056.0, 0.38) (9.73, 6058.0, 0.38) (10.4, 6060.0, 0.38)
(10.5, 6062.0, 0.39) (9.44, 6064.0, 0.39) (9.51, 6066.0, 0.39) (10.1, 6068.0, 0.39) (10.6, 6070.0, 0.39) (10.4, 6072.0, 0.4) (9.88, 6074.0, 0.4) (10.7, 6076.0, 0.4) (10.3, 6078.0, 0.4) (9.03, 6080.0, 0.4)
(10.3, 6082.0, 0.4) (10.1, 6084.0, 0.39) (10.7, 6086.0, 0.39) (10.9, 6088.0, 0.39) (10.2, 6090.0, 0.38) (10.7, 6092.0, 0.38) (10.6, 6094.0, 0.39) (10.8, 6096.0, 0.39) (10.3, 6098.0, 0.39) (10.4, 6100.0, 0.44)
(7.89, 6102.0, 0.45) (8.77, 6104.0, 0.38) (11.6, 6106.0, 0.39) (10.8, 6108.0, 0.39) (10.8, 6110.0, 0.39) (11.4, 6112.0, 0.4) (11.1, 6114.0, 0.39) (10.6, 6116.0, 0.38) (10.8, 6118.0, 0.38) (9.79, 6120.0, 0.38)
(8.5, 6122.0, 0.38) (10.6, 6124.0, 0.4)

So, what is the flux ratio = 0.70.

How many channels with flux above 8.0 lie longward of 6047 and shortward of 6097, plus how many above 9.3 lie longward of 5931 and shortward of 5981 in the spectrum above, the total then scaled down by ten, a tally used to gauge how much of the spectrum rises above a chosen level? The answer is 2.50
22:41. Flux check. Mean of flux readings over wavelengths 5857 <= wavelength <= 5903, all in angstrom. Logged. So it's 6.1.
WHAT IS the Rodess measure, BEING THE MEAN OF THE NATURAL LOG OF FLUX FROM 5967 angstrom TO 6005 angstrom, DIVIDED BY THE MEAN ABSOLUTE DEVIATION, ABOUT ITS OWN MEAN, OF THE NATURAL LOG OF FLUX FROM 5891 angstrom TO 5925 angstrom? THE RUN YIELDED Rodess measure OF 10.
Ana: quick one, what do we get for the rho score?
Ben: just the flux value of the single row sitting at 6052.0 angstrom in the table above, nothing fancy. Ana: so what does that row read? 9.19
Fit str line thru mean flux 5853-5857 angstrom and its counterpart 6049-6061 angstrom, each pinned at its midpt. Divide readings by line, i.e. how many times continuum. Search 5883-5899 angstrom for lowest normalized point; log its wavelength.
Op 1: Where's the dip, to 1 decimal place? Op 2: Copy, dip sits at 5890.0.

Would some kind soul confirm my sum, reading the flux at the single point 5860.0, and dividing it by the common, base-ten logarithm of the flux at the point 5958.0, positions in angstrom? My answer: 9.2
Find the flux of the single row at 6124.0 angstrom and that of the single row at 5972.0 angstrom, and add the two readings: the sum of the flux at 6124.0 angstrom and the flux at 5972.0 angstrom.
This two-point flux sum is 18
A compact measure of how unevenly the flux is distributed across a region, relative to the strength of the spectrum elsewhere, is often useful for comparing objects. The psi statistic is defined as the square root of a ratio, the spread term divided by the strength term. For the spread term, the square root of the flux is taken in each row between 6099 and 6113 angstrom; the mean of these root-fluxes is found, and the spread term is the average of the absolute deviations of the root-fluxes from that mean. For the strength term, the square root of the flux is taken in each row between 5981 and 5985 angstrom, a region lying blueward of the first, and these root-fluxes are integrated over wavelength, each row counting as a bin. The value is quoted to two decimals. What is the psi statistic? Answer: 0.12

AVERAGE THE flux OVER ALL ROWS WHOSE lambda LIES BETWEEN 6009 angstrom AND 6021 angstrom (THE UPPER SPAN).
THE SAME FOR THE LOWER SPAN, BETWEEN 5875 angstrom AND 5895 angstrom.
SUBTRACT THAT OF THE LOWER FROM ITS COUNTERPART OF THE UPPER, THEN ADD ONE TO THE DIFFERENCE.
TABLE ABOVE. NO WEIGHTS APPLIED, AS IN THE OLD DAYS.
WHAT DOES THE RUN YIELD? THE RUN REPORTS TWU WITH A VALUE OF 4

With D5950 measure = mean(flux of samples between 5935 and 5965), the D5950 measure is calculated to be 7.5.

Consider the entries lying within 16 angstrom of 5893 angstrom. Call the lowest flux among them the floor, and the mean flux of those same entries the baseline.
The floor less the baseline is -2.91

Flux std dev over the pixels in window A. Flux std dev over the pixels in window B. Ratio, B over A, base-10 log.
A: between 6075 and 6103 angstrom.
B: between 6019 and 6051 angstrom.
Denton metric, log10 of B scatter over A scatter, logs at -0.13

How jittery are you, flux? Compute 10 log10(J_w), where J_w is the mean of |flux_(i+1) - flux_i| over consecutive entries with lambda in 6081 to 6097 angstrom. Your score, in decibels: -4.5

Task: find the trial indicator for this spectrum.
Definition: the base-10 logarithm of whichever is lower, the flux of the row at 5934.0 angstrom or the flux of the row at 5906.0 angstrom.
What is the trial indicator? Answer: 0.83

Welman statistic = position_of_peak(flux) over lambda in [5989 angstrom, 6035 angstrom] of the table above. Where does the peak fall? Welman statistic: 6034.0 angstrom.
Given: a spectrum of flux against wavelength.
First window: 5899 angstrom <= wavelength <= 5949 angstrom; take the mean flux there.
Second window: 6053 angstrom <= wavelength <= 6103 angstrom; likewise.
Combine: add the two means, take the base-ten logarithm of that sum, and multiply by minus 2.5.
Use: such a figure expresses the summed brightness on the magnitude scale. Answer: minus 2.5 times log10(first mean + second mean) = -3.10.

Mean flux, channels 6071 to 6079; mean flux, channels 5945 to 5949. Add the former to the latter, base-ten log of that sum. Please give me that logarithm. 1.27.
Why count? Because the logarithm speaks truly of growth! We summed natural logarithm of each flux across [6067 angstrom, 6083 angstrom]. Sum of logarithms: 18.5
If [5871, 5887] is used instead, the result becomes 15.3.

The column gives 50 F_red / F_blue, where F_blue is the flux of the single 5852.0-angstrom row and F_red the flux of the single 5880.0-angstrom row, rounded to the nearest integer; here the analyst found 39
